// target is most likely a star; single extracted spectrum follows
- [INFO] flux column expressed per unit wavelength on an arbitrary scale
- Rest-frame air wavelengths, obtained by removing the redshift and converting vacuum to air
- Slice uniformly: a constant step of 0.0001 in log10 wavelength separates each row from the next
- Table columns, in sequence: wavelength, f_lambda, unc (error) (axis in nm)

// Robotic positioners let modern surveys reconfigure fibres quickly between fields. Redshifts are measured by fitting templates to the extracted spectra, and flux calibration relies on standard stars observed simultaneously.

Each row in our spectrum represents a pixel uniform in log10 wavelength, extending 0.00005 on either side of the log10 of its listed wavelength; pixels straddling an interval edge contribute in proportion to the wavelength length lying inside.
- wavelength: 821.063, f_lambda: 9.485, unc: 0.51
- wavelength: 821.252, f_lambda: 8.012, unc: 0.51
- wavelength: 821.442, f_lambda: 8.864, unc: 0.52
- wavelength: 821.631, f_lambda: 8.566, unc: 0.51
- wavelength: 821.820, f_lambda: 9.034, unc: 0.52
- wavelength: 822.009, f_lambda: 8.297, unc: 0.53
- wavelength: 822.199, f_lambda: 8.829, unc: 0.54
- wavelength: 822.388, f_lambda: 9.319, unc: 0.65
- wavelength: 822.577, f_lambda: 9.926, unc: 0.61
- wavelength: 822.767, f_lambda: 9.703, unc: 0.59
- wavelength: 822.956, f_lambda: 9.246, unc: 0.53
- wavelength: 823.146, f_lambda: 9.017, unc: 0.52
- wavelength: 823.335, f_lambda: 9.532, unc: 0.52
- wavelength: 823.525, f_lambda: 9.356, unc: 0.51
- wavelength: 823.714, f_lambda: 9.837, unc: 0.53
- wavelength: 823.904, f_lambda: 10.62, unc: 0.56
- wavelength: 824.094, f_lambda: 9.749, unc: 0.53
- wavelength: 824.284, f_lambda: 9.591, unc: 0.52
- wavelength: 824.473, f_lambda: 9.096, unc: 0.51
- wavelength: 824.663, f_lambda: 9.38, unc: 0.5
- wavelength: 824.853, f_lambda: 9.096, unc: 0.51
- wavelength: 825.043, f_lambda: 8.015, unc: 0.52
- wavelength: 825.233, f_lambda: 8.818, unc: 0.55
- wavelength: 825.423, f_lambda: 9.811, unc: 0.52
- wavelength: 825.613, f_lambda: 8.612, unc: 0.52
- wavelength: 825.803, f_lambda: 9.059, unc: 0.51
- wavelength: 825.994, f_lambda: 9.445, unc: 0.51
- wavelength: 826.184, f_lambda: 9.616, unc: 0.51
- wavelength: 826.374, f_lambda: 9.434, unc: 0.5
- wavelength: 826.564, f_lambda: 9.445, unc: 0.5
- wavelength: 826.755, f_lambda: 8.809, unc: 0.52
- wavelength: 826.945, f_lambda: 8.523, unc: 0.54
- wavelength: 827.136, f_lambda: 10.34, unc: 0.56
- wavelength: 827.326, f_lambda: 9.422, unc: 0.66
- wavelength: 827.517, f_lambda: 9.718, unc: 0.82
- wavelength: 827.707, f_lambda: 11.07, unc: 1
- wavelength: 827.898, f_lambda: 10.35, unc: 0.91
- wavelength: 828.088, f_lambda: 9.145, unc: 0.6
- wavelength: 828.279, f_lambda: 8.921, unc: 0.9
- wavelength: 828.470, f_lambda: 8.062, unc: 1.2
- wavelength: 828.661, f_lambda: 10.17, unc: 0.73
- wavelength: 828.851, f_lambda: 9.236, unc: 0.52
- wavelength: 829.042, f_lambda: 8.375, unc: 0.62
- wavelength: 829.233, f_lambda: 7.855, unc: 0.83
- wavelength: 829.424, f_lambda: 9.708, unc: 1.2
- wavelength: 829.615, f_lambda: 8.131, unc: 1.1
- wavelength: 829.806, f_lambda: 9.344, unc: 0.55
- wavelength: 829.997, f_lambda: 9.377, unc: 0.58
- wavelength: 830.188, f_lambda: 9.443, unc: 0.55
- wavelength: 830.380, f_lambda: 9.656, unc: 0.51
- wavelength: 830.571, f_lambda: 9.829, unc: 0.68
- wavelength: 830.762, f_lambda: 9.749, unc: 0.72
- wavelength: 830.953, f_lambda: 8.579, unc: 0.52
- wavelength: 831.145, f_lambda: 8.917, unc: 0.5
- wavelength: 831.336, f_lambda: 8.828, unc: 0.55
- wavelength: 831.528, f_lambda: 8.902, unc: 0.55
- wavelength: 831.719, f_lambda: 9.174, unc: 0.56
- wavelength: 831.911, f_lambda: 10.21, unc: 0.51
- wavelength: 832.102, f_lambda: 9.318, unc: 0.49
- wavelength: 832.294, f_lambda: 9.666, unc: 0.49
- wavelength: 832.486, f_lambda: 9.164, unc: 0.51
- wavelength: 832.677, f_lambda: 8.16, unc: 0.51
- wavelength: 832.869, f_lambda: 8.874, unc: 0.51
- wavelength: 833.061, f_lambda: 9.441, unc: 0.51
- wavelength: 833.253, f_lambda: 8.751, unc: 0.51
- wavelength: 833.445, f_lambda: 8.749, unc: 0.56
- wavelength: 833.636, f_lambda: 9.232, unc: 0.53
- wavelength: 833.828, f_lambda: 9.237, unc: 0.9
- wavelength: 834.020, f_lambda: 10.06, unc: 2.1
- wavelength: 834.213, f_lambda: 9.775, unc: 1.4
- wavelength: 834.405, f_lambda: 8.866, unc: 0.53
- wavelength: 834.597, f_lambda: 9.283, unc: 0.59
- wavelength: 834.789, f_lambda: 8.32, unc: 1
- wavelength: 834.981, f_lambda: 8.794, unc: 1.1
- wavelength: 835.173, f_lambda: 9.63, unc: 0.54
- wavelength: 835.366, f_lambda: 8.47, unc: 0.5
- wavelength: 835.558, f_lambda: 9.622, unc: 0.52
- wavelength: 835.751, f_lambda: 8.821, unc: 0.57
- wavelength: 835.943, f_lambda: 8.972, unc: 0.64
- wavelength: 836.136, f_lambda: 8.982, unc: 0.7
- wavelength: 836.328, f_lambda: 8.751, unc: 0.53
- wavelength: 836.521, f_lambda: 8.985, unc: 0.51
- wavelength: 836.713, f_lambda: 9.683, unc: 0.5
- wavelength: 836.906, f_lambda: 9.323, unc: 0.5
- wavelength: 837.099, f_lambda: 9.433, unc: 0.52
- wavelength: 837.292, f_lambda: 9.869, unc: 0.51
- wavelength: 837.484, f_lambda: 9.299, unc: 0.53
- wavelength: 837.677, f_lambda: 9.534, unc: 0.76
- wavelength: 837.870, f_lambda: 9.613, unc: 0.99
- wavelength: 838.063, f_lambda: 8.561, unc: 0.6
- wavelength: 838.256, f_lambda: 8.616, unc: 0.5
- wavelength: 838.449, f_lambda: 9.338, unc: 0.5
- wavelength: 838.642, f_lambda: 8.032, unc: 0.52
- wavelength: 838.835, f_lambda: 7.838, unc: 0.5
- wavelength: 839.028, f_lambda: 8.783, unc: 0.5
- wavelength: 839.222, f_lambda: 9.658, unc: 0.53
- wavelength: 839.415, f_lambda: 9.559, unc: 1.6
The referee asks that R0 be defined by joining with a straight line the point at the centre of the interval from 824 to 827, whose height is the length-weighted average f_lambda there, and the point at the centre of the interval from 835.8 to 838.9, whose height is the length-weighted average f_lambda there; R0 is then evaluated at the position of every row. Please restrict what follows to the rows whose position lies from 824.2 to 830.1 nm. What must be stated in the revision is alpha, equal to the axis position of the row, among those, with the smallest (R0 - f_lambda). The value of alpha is 827.707 nm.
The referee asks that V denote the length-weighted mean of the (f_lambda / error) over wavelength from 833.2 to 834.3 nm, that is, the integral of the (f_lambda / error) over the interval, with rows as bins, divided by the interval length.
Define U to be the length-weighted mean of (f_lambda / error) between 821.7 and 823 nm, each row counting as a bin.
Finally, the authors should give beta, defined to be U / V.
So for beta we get 1.4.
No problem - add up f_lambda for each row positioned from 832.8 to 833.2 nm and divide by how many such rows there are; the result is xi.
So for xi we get 9.2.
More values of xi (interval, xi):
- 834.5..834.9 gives 8.8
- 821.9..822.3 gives 8.6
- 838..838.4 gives 8.6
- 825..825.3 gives 8.4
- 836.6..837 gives 9.5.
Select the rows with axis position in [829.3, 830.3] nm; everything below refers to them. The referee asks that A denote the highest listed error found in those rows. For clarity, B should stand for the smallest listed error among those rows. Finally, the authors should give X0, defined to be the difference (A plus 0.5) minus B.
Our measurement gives 1.15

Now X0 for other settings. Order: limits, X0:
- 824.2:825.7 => 0.55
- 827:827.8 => 0.94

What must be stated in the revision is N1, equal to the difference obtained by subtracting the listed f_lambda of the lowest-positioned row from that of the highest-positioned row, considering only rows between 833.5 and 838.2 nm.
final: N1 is -0.7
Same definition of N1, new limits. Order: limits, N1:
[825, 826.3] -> 1.6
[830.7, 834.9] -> -1.4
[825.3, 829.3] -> -2.0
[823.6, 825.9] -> -0.8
